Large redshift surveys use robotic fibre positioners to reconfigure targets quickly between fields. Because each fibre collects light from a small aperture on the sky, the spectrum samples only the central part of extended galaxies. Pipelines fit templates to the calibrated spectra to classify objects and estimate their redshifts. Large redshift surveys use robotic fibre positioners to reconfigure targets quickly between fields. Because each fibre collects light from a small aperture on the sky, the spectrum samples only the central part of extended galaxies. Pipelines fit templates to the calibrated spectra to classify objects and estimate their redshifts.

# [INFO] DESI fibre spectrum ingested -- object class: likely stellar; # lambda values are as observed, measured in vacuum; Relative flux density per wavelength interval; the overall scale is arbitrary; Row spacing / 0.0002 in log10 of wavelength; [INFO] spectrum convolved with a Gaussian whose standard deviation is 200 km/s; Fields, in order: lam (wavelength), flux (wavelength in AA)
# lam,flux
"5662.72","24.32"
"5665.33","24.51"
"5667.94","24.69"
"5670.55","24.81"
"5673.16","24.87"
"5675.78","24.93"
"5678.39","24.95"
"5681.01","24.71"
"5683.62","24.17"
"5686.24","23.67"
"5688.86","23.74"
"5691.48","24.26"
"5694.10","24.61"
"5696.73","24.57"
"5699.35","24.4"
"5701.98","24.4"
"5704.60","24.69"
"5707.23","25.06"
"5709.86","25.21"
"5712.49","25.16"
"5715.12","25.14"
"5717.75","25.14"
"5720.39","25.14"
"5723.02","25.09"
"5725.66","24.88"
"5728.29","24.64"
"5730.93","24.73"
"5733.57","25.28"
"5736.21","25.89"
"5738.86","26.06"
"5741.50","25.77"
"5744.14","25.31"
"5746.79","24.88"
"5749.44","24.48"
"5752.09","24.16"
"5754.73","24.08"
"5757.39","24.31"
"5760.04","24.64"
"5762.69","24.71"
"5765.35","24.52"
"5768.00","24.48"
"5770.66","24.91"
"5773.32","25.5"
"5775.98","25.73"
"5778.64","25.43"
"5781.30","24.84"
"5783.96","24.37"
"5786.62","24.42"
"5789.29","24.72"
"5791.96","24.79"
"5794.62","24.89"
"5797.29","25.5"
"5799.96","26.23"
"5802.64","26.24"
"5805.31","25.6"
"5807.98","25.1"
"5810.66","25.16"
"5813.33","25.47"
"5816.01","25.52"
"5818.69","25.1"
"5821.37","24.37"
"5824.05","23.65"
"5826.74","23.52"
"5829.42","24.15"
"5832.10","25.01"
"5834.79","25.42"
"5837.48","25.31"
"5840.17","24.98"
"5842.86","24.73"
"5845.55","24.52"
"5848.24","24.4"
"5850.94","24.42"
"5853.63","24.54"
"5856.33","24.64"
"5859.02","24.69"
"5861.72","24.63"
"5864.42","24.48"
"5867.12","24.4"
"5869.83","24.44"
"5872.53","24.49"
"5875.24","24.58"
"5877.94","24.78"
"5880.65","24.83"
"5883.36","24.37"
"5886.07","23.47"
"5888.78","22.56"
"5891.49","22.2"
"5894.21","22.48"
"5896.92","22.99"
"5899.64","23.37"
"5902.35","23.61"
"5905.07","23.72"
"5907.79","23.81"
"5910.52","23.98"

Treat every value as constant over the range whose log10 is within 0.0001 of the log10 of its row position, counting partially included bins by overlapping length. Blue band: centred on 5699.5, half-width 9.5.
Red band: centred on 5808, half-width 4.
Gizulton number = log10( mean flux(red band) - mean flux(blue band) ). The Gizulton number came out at -0.14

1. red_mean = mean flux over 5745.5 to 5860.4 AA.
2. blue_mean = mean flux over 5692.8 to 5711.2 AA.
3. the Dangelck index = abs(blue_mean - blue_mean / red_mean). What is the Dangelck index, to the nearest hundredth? 23.71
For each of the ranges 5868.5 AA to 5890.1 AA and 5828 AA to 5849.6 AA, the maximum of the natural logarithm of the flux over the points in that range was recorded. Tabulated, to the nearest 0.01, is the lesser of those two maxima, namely 3.21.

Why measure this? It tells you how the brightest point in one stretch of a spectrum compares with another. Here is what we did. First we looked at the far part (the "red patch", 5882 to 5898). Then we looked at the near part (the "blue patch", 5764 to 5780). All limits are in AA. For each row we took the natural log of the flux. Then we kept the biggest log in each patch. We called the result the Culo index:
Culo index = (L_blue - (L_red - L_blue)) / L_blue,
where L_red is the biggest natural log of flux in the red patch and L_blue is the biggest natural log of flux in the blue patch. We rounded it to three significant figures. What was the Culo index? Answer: 1.02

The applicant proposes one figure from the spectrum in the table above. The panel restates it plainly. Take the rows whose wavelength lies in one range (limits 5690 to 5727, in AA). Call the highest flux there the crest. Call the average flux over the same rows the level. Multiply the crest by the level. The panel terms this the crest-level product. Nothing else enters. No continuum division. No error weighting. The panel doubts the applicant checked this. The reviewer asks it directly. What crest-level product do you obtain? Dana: 626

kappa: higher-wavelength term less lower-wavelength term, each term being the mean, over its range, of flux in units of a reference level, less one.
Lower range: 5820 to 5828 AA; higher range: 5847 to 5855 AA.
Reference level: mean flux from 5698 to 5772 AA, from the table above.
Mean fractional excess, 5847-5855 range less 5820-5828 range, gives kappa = 0.024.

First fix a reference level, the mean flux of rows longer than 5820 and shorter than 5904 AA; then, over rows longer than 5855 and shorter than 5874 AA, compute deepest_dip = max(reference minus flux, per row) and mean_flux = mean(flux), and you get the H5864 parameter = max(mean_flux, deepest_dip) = 24.5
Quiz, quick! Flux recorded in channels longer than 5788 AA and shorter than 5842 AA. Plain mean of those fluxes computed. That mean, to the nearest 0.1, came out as 25.0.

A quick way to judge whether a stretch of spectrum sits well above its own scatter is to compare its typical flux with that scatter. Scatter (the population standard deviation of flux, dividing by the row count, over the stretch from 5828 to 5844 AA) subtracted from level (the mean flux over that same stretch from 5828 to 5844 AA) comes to 24.5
